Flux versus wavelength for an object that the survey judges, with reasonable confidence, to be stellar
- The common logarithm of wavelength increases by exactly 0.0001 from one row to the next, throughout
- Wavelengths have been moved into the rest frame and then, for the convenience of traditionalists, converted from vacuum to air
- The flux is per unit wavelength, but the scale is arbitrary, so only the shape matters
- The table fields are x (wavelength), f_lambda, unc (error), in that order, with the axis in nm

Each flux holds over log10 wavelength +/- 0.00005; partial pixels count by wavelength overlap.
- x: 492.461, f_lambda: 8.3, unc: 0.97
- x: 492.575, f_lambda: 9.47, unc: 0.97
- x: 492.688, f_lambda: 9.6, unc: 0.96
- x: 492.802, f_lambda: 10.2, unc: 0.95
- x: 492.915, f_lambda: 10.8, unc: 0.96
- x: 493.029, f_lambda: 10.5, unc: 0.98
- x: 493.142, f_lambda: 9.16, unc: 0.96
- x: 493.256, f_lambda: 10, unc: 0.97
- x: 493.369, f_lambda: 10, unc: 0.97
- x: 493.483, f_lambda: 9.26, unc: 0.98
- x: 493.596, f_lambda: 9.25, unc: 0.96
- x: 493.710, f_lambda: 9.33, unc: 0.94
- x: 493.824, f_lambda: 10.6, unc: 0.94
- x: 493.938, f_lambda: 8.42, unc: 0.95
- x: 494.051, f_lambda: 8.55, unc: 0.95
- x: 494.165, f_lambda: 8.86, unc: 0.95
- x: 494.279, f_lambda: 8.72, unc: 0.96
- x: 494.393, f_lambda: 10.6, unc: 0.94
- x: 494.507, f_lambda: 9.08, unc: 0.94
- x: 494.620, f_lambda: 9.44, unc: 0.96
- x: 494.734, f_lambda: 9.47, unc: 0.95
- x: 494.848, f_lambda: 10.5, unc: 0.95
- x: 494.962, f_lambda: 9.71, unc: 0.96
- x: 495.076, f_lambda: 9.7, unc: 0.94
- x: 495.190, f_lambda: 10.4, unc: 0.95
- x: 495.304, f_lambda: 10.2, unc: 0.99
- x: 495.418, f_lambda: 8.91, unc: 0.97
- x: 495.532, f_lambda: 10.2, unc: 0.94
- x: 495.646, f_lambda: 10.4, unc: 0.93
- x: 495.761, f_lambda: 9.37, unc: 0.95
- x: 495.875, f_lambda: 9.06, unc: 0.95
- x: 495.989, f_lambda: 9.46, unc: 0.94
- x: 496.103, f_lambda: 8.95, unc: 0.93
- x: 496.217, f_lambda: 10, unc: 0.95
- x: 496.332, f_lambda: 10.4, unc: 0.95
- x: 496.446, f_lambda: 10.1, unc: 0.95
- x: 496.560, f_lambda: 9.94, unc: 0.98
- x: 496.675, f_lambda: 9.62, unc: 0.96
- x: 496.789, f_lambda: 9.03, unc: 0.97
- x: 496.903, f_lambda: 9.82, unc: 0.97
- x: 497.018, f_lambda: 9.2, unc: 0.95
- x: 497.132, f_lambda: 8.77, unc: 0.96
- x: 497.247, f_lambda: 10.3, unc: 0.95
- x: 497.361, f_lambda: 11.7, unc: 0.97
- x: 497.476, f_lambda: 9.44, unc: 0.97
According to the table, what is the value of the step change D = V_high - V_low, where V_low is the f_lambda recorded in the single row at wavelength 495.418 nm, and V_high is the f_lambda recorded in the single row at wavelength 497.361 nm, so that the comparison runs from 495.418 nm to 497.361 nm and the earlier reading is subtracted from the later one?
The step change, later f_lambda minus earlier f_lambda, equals 2.8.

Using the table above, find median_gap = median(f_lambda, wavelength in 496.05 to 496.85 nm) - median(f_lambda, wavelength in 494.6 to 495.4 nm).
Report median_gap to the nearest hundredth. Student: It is 0.23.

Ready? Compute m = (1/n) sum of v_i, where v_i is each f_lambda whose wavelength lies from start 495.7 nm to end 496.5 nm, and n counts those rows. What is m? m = 9.62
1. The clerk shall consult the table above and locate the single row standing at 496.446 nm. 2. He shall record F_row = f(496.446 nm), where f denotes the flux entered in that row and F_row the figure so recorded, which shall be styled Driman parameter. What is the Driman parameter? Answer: 10.1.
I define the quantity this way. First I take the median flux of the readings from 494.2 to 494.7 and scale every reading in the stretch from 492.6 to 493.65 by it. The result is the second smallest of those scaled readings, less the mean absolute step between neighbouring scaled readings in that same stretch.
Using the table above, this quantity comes 0.94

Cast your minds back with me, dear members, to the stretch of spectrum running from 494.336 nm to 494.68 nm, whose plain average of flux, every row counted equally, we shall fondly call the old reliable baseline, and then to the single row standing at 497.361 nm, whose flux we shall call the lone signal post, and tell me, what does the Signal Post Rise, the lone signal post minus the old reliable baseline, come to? 2.0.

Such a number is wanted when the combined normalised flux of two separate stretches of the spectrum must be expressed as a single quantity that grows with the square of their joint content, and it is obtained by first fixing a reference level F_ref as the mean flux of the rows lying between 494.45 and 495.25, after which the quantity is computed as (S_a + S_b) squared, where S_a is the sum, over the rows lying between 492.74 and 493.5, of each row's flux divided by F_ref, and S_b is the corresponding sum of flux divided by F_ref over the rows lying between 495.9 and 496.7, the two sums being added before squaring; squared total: 201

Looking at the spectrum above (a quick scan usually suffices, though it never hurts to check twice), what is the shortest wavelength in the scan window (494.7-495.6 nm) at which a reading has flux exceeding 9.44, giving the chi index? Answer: 494.734 nm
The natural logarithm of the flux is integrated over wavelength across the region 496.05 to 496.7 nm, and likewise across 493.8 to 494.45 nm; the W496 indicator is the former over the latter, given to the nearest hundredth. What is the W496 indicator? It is 1.03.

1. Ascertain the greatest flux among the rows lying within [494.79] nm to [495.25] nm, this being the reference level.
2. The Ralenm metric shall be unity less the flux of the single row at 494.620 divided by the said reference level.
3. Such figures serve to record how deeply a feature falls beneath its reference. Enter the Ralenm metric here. 0.10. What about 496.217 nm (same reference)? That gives 0.05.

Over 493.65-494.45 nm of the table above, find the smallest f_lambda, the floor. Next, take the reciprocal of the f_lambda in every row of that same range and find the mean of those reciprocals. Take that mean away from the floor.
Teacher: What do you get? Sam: 8.31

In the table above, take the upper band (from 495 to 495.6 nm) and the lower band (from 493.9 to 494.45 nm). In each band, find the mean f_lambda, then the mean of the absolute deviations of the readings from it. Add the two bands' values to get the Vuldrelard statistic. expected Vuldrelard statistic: 1.09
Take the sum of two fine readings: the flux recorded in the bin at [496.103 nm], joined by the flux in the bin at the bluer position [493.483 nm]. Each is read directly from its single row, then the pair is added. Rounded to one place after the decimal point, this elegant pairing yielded 18.2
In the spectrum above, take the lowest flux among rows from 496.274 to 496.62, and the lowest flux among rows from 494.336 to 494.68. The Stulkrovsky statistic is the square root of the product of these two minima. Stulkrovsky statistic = 9.5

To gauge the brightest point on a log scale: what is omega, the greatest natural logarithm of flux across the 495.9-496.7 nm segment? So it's 2.34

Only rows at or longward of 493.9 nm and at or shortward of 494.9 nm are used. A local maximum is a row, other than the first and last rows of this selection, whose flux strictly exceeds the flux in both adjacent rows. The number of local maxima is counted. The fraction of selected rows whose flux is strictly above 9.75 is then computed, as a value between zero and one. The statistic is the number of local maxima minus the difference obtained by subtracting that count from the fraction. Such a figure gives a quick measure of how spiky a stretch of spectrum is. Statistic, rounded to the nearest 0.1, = 3.8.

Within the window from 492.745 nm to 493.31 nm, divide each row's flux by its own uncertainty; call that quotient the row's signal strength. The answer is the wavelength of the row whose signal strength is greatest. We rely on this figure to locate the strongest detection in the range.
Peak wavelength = 492.915 nm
